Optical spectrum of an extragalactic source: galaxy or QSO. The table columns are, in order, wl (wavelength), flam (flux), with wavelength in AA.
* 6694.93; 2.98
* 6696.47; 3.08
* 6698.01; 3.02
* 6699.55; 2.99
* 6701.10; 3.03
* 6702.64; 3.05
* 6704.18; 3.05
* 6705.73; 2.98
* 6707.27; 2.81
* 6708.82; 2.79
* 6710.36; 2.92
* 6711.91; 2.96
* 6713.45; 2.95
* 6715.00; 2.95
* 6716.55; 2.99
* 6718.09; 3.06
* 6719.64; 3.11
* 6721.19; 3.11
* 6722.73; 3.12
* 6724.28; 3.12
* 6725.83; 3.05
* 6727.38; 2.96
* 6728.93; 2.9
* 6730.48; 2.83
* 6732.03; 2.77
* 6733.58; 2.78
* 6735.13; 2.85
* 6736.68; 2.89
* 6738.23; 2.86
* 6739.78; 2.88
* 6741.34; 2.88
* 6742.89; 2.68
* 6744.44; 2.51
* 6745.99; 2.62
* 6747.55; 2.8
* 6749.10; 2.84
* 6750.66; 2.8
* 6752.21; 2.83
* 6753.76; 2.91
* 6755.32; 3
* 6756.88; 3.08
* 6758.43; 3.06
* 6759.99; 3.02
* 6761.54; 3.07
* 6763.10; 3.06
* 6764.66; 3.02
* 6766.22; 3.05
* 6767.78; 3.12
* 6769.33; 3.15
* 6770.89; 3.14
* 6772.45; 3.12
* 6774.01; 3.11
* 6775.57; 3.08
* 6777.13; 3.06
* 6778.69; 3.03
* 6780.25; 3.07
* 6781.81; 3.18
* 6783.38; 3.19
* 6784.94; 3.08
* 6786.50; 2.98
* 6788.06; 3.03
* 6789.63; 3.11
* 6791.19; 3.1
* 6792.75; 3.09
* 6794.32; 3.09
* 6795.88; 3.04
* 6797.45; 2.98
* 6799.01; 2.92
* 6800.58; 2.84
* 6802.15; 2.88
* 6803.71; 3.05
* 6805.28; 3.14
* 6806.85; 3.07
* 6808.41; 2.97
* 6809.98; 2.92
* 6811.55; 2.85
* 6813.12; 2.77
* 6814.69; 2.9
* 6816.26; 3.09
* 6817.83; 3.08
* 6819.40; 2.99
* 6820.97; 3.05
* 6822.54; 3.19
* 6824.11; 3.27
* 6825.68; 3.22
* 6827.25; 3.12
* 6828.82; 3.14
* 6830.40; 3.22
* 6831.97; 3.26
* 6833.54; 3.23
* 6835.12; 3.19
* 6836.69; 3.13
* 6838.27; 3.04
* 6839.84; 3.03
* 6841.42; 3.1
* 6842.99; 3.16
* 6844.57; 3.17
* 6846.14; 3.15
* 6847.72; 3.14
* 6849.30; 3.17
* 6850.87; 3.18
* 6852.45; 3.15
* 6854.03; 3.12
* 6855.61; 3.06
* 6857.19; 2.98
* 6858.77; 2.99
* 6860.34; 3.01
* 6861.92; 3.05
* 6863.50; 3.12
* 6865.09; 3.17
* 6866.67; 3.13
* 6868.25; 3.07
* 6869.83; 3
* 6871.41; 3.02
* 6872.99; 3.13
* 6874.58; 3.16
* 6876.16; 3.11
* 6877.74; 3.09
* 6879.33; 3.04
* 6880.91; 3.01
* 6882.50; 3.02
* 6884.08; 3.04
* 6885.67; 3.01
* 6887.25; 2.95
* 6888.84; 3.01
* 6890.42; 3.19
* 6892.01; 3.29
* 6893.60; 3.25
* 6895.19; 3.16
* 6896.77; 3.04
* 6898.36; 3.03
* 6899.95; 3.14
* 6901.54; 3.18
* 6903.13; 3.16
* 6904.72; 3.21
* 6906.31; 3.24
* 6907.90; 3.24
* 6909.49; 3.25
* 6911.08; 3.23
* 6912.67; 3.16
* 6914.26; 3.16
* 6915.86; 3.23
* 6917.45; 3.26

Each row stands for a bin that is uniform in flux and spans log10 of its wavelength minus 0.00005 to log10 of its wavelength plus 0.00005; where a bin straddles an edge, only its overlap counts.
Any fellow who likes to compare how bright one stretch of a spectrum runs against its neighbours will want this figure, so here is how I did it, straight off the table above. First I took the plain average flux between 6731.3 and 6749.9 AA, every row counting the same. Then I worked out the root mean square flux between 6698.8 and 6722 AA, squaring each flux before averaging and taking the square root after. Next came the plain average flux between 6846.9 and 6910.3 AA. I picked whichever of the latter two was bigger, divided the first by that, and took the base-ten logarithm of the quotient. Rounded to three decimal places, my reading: -0.048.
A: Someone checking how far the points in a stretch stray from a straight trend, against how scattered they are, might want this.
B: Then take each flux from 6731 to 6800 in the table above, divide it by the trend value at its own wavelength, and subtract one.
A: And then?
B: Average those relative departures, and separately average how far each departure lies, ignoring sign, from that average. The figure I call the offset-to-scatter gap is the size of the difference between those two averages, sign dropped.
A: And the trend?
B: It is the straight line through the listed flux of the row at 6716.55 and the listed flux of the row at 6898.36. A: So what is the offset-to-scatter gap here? 0.050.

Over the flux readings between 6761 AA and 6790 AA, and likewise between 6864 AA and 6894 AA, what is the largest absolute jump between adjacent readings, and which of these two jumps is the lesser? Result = 0.110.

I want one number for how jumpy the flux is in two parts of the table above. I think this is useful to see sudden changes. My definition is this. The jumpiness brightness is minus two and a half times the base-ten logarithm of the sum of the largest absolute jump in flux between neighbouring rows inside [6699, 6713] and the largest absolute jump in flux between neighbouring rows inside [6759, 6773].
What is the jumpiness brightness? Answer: 1.5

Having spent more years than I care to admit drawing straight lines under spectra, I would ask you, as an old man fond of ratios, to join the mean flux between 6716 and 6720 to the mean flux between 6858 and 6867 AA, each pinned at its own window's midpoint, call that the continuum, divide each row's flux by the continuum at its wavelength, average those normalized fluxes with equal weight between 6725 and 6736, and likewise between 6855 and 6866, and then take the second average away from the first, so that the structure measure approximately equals -0.051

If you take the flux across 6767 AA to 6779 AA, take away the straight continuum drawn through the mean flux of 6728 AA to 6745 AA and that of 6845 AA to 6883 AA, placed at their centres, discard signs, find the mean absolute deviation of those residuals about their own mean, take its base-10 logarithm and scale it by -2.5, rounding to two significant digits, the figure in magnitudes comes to 3.5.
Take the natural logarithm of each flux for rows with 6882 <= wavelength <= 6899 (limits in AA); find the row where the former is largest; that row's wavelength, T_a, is 6892.01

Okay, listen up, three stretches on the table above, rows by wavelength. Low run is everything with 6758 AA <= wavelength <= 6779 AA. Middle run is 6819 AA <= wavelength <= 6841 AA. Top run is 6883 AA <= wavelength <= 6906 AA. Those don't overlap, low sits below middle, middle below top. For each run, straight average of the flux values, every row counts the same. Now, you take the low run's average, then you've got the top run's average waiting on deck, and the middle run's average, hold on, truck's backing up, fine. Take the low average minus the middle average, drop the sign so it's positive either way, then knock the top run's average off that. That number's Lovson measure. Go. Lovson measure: -3.05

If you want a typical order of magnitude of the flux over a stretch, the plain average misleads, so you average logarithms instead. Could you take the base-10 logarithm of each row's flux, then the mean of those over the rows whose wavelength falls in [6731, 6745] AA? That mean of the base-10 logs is 0.45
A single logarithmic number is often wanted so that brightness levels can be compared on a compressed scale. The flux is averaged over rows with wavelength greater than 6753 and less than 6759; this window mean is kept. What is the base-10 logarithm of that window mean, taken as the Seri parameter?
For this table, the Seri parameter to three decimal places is 0.479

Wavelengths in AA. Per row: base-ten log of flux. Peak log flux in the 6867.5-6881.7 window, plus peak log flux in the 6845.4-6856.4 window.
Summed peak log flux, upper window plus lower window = 1.00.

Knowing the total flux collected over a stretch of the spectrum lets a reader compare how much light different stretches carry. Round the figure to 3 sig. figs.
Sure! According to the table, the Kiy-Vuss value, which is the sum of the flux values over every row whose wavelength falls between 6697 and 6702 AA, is 9.04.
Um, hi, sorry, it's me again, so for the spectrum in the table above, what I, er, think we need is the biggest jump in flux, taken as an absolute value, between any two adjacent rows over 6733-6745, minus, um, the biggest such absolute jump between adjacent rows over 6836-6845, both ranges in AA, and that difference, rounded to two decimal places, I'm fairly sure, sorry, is 0.11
